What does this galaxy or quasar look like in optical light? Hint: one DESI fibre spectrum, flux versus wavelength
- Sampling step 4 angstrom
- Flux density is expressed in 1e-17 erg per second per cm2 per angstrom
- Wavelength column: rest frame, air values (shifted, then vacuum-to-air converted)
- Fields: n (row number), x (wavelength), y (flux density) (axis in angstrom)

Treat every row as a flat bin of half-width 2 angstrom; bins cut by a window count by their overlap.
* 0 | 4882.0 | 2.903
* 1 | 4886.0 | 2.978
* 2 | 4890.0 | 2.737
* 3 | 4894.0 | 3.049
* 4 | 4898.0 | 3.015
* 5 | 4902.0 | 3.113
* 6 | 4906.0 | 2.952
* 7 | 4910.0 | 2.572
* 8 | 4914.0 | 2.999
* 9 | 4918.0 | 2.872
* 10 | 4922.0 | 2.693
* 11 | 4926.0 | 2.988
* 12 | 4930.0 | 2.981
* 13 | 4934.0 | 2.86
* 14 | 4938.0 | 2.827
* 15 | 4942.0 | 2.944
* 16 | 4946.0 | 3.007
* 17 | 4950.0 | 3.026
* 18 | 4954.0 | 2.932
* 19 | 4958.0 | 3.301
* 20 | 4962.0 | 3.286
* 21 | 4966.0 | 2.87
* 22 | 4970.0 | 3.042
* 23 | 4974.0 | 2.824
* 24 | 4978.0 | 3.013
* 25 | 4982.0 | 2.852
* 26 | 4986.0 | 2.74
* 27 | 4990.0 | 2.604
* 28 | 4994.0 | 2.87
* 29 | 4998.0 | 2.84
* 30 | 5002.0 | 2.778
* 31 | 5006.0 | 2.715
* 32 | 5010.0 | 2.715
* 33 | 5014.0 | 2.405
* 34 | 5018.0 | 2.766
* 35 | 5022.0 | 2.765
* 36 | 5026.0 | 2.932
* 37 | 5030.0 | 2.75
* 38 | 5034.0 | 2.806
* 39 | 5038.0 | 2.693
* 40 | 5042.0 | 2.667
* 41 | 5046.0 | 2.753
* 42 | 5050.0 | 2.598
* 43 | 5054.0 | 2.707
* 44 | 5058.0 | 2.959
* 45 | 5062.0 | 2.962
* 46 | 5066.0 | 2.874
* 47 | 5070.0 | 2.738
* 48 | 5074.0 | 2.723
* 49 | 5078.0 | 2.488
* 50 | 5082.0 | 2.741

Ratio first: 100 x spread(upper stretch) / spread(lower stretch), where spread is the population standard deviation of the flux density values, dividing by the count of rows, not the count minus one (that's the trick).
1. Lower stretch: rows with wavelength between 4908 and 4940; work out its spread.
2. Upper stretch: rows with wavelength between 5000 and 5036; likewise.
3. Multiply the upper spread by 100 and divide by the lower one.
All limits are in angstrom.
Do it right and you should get 93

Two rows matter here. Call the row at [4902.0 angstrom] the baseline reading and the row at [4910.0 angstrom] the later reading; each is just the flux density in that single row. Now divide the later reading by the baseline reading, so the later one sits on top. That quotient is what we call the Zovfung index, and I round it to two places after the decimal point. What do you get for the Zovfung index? 0.83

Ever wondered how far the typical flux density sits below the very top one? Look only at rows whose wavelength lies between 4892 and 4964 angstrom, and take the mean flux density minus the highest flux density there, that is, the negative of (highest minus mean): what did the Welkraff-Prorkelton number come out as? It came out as -0.33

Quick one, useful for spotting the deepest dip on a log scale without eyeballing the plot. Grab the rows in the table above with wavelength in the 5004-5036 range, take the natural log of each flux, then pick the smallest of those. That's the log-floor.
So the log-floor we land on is 0.88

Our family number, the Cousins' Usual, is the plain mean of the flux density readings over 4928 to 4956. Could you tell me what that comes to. 2.94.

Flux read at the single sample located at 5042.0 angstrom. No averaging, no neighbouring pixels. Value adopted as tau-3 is 2.667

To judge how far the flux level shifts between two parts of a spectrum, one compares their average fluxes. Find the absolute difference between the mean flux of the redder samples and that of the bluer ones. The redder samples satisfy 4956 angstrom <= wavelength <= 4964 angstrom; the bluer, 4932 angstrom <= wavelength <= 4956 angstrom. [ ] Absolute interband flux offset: 0.36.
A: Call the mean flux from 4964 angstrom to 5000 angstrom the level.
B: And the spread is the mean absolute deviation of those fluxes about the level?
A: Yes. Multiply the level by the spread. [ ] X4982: 0.25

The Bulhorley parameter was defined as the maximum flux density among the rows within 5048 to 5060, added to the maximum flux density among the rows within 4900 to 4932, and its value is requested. 6.07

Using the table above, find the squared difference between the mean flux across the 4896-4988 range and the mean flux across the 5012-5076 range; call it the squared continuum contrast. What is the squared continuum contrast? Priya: 0.035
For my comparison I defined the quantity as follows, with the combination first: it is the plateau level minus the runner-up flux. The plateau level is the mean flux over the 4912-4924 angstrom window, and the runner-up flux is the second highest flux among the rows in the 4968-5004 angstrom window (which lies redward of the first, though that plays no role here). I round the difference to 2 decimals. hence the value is -0.16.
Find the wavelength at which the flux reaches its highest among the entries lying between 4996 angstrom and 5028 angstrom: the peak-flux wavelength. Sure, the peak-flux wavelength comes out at 5026.0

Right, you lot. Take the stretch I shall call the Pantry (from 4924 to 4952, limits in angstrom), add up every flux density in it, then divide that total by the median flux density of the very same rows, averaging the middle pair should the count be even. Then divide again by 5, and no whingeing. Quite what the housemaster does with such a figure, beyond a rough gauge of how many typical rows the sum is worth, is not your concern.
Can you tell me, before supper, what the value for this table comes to 1.38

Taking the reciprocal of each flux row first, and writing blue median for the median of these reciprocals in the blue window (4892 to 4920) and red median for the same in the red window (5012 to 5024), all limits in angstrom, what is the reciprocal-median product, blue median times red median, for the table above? 0.121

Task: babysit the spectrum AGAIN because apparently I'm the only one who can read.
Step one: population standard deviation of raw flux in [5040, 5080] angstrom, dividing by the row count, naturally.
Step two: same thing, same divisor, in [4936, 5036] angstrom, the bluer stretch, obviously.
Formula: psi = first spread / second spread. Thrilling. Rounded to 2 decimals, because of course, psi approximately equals 0.77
